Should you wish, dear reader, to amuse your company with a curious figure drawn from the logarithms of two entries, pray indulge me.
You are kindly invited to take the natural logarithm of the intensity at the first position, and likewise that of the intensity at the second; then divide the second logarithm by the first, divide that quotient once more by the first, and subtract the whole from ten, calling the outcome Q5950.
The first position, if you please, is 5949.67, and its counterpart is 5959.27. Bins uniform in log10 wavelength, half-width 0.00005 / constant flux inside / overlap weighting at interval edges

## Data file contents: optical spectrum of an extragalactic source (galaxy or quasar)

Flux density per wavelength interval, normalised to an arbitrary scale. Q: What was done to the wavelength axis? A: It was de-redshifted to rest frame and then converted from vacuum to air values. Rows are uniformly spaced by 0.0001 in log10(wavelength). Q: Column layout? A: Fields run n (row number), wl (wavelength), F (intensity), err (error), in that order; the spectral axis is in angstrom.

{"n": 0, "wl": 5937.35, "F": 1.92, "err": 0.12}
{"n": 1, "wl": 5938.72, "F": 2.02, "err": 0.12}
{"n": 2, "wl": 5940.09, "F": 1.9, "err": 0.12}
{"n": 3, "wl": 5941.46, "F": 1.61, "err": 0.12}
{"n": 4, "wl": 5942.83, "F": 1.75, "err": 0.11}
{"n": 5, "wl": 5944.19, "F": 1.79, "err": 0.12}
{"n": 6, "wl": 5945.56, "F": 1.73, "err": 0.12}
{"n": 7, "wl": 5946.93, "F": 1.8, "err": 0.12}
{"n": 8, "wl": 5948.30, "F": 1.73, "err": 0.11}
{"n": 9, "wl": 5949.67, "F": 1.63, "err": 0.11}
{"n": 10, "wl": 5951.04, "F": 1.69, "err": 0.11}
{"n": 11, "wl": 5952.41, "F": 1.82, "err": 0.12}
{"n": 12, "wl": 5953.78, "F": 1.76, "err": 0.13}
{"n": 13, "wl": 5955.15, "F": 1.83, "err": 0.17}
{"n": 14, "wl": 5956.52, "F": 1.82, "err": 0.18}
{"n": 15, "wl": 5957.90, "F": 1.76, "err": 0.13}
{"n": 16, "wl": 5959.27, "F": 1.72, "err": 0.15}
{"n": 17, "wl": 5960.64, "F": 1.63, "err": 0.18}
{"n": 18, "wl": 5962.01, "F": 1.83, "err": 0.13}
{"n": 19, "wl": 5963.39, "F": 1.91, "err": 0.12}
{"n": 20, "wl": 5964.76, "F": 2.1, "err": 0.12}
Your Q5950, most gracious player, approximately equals 7.7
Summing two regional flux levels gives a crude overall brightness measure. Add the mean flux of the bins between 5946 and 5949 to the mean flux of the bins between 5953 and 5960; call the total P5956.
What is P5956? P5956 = 3.54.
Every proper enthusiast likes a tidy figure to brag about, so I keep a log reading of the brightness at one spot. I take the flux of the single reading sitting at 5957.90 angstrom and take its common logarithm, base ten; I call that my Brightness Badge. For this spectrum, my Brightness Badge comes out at 0.246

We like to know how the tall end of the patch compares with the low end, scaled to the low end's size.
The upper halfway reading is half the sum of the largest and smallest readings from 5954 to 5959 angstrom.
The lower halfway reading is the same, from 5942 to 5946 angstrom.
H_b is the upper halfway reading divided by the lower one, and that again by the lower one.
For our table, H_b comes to 0.579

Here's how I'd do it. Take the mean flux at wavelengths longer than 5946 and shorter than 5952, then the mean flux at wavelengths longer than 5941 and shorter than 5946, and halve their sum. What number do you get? 1.72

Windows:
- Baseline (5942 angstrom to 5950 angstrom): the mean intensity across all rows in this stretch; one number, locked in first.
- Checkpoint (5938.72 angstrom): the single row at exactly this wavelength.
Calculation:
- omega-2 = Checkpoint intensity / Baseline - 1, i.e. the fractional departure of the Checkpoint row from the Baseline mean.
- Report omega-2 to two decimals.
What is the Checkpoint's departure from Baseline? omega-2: 0.16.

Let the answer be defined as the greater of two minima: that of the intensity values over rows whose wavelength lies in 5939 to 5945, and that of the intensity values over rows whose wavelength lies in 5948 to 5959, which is 1.63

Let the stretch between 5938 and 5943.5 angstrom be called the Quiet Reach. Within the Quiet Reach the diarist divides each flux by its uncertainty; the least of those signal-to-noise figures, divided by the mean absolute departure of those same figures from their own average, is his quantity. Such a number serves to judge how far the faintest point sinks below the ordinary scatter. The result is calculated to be 13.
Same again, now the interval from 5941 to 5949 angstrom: 21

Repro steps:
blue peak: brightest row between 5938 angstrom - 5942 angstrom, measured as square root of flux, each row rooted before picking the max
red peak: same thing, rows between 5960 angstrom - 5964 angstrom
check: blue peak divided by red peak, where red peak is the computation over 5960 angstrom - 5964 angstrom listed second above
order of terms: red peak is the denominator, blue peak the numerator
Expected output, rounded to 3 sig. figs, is 1.03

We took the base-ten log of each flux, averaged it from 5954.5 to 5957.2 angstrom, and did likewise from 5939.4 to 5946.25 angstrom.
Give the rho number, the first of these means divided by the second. 1.07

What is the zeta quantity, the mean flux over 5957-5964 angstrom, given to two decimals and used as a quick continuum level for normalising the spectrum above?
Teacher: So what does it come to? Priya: 1.77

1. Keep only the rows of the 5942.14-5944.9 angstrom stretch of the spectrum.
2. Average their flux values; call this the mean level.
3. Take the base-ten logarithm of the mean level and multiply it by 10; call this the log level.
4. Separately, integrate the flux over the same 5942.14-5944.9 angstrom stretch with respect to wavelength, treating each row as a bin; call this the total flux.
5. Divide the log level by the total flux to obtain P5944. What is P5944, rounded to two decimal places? 0.51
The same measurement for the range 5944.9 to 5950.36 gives 0.25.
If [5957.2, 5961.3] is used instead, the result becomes 0.33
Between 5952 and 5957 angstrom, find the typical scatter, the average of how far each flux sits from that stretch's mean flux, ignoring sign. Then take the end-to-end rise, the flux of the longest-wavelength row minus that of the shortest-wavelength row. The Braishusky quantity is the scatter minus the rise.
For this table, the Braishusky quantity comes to 0.02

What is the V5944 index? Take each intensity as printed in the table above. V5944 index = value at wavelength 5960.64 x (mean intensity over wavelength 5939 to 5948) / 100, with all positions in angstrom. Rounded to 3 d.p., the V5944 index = 0.029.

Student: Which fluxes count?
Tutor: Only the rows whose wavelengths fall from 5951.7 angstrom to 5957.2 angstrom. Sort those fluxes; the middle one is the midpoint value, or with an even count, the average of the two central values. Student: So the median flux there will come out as 1.82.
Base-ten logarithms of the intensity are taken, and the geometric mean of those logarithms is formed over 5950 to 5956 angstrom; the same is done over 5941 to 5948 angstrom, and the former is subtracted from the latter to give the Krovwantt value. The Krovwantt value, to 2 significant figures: -0.010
